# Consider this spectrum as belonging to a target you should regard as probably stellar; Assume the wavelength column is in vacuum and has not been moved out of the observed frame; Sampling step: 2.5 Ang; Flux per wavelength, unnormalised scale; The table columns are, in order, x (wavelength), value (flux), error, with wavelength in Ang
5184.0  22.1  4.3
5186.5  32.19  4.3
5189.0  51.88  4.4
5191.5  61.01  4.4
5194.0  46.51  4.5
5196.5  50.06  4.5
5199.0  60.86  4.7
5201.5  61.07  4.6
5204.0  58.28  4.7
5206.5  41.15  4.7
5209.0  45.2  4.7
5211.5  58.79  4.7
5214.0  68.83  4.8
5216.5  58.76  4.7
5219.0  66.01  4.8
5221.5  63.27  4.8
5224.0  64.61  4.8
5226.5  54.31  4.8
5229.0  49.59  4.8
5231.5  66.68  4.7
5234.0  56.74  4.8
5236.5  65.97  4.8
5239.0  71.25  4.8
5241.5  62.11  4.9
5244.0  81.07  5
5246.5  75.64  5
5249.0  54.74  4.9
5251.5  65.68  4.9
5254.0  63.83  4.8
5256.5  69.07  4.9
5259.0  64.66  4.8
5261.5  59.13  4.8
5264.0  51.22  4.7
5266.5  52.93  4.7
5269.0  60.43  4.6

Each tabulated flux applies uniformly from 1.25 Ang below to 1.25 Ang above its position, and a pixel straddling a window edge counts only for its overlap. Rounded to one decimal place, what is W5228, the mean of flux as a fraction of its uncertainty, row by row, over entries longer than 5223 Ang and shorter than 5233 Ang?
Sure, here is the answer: 12.3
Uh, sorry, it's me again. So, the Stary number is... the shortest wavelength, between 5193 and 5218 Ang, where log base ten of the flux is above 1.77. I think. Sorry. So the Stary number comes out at 5199.0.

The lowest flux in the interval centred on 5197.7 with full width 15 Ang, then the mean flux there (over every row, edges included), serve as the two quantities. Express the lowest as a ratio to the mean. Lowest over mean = 0.826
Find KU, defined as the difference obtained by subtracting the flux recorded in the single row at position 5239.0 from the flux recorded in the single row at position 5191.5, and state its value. -10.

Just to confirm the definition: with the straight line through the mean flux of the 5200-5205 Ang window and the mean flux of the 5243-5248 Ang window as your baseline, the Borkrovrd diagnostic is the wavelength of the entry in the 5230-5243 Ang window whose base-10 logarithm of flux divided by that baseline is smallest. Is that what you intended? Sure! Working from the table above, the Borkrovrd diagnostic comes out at 5234.0 Ang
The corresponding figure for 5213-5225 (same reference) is 5216.5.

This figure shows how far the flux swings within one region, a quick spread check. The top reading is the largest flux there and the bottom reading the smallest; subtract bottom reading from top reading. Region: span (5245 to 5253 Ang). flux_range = 21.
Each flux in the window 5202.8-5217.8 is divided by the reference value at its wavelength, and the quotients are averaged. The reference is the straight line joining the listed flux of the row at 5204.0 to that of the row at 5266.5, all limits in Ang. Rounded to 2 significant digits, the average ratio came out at 0.96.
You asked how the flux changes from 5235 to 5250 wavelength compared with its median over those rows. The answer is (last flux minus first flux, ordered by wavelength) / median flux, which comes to -0.16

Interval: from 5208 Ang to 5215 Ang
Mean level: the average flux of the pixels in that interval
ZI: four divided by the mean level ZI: 0.069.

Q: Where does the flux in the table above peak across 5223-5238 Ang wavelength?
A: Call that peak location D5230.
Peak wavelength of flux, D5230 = 5231.5 Ang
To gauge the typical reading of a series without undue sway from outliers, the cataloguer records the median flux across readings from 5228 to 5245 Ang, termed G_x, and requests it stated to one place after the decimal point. 66.0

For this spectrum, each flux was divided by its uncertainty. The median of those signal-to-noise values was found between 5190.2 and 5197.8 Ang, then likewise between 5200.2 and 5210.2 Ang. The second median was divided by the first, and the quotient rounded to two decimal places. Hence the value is 0.99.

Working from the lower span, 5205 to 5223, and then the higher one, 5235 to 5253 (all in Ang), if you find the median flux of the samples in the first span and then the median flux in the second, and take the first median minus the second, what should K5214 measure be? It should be -7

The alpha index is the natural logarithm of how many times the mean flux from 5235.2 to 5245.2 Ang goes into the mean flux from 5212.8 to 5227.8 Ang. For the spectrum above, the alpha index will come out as -0.11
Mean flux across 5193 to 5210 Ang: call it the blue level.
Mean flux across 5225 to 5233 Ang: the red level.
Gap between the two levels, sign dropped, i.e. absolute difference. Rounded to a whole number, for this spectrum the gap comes 5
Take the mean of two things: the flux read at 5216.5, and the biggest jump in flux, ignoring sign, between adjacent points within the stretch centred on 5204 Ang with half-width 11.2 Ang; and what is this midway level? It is 38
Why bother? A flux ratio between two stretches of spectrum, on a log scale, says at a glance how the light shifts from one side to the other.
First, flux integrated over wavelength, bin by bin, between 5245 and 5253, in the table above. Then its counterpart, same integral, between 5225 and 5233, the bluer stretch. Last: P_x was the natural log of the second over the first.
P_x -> -0.14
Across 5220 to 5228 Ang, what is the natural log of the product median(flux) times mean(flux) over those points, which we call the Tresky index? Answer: 8.25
